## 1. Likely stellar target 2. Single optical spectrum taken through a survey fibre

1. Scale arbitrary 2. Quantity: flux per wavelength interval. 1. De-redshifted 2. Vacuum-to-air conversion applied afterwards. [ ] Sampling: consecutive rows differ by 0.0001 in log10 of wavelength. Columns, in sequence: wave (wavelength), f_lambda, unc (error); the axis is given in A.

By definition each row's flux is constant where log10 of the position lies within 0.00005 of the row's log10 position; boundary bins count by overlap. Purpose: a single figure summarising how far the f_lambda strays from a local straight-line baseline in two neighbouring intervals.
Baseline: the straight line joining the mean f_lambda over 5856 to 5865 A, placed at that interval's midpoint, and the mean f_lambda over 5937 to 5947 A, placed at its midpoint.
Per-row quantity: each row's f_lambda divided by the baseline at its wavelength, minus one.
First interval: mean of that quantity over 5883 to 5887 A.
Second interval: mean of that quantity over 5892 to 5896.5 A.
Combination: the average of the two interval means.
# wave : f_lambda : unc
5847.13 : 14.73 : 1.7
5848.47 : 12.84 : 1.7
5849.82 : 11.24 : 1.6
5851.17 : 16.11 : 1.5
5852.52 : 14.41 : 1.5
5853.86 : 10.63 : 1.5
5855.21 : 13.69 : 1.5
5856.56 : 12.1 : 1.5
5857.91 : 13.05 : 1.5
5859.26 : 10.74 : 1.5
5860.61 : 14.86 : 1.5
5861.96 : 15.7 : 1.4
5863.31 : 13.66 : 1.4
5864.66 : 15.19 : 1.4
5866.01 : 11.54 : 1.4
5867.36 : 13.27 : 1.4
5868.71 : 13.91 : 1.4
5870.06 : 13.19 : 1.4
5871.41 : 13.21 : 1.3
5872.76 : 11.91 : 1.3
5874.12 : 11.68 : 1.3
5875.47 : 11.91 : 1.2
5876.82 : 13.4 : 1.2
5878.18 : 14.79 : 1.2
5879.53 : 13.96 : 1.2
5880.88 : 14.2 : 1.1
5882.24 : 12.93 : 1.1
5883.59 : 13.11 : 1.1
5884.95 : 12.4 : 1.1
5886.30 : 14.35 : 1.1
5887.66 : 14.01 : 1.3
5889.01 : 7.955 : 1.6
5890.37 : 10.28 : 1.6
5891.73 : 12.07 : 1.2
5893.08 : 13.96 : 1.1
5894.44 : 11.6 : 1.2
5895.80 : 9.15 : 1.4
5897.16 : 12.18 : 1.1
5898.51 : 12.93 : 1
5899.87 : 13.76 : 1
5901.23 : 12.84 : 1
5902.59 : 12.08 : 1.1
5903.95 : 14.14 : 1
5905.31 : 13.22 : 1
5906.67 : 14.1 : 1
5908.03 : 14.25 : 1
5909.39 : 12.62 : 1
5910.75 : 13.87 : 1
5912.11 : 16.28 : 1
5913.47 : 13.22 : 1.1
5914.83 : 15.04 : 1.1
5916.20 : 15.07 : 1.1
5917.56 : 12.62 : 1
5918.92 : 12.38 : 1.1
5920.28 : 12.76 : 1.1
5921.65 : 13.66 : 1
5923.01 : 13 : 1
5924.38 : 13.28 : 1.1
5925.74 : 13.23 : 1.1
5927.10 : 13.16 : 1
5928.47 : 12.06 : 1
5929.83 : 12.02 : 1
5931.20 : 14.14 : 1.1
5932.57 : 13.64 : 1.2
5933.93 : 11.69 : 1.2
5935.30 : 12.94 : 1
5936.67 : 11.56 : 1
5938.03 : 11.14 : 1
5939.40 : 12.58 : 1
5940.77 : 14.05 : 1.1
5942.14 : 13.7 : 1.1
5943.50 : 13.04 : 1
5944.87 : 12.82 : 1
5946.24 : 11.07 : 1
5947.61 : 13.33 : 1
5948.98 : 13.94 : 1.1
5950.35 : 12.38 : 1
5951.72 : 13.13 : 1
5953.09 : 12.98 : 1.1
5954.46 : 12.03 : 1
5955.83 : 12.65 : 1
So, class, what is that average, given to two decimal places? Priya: -0.06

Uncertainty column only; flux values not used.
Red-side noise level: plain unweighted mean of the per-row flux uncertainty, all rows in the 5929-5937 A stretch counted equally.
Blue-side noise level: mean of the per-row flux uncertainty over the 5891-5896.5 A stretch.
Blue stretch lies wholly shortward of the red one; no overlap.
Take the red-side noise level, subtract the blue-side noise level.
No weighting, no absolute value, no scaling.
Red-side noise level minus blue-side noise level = -0.14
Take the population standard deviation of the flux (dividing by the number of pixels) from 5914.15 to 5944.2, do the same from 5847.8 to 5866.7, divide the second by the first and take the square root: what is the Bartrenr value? 1.3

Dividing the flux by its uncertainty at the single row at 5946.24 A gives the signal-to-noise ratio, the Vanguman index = 11.1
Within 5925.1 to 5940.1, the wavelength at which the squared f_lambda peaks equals 5931.20 A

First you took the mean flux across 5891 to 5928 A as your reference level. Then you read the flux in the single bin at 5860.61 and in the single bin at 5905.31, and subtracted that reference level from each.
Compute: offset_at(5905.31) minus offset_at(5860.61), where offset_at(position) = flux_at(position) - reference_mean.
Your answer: -1.6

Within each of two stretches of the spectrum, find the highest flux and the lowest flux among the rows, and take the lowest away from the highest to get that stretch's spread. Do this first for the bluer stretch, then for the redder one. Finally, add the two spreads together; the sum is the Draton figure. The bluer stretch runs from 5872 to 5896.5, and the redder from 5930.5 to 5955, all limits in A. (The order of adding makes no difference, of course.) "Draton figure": 9.9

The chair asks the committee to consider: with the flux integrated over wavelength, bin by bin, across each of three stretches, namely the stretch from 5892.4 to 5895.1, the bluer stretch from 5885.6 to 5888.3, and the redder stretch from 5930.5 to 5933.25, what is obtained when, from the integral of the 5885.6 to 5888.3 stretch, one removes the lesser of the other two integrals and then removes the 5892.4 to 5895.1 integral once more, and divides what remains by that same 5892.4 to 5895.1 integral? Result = -0.89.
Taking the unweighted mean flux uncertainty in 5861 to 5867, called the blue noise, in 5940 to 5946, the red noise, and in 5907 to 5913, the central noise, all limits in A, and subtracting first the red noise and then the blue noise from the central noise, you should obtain -1.45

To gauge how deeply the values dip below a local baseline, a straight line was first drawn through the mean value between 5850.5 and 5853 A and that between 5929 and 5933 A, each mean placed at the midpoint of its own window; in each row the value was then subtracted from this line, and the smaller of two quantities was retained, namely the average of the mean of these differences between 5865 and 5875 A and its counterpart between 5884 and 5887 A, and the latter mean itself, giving 1.0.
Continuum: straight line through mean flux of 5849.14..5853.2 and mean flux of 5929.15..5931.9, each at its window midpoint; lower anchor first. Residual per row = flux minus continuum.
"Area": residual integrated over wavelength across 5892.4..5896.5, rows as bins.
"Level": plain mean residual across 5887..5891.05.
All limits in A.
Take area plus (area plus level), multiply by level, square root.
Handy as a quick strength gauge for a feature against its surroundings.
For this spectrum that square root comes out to 7.1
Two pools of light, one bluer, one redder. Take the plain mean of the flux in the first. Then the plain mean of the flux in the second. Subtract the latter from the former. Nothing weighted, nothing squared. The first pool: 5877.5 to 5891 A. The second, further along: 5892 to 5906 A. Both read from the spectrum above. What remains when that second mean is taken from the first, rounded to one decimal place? 0.2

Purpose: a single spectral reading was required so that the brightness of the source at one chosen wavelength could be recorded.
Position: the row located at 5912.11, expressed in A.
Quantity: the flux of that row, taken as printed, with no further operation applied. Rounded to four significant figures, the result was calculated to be 16.28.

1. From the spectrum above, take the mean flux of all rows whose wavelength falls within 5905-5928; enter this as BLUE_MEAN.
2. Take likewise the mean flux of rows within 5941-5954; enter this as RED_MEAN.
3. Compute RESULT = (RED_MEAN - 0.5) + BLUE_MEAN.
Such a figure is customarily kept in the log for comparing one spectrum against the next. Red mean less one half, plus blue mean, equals 26.1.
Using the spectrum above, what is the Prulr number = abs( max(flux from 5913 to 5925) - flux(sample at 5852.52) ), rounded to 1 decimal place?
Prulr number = 0.7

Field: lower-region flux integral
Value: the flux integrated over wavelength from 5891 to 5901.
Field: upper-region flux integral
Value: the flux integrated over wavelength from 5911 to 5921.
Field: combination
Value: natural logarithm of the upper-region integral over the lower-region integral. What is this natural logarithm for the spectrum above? 0.13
